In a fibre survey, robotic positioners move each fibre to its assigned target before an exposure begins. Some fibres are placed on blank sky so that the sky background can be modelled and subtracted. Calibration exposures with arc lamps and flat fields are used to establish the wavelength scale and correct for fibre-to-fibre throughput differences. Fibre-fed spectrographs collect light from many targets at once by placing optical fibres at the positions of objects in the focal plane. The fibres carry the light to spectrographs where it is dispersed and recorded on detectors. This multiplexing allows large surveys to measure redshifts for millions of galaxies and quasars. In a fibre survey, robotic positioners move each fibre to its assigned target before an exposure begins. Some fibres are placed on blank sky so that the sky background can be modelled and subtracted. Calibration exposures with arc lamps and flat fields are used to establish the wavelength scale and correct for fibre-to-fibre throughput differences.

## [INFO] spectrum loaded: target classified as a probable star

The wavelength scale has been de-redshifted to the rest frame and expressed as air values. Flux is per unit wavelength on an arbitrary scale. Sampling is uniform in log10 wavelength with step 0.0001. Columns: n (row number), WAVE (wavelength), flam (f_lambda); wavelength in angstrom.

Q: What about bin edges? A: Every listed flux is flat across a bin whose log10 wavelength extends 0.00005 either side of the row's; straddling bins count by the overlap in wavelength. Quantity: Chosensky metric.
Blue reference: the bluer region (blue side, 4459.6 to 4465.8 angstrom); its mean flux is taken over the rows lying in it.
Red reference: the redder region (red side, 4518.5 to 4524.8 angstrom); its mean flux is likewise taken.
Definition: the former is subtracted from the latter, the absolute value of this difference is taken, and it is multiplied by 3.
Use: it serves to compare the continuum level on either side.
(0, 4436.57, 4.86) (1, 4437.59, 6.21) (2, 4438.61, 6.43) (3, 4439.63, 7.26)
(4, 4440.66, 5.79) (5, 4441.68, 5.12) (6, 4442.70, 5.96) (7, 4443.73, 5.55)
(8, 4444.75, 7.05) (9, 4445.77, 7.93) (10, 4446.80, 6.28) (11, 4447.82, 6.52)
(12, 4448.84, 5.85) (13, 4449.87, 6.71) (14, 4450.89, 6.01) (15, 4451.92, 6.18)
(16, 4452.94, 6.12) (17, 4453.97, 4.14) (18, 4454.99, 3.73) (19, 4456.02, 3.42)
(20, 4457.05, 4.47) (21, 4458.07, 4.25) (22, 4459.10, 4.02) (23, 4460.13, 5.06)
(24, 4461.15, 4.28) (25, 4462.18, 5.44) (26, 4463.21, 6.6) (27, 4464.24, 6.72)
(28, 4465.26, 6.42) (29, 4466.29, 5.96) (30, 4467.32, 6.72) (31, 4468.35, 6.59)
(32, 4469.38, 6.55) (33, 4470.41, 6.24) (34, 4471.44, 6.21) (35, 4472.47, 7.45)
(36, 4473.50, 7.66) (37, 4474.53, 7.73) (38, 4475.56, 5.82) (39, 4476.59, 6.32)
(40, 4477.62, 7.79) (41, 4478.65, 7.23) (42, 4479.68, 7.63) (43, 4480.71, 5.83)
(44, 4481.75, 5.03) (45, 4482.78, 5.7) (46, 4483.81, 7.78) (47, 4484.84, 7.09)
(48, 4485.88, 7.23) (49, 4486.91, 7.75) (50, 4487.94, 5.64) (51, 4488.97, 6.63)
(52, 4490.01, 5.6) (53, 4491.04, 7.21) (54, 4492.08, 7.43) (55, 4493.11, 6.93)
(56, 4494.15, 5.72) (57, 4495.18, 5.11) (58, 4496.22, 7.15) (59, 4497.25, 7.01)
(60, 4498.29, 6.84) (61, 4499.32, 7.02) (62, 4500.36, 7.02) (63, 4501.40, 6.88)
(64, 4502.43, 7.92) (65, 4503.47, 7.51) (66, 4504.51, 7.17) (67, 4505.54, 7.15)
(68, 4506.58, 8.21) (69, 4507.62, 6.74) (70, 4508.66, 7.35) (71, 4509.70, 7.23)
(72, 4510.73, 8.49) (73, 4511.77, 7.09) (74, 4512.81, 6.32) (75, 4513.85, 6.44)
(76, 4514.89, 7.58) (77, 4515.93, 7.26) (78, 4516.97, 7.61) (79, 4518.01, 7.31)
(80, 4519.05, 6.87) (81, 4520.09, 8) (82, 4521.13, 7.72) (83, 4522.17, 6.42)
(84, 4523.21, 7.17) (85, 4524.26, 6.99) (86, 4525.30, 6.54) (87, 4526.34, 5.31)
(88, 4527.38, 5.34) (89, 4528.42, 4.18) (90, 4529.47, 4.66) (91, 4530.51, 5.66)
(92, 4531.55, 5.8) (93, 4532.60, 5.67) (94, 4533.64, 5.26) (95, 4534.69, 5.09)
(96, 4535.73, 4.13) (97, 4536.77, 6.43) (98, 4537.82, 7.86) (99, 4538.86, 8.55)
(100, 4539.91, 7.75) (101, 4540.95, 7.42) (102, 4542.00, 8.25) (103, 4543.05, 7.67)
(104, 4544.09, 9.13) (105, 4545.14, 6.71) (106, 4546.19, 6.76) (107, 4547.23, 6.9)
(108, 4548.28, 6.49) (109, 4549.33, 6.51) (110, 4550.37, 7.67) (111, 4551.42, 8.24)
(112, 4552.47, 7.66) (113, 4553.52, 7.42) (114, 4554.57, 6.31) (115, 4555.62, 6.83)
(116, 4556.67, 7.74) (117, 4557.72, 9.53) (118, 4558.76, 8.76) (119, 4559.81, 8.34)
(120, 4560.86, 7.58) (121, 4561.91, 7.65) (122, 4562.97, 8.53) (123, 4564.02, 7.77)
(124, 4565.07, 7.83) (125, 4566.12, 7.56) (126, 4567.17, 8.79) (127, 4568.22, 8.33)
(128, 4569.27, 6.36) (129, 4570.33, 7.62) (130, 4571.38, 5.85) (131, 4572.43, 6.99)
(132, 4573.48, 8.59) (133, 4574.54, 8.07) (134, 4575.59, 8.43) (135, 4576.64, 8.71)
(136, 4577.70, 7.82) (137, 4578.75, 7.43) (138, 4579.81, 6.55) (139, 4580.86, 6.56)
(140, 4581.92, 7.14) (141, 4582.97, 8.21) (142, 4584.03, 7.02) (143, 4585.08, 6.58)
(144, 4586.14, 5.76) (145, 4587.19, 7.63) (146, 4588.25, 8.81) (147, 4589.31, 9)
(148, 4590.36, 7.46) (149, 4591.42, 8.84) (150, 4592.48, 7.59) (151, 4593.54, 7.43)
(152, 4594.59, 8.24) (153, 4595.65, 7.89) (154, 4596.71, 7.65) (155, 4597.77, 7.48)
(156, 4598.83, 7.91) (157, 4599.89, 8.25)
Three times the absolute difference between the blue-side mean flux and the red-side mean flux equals 4.3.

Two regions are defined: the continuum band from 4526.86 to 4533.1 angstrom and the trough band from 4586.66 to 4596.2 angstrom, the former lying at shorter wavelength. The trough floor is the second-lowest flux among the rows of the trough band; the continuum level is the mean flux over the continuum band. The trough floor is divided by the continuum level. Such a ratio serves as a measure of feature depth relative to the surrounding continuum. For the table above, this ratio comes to 1.43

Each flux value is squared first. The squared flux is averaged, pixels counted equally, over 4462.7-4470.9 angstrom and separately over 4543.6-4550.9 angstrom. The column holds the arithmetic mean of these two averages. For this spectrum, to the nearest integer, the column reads 47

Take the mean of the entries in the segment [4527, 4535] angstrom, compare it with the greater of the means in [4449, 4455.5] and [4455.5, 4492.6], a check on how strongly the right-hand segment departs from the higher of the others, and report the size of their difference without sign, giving 1.1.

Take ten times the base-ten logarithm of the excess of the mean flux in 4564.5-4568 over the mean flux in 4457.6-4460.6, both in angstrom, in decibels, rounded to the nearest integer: 6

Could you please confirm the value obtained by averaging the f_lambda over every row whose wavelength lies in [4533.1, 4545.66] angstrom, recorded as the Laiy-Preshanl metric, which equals 7.02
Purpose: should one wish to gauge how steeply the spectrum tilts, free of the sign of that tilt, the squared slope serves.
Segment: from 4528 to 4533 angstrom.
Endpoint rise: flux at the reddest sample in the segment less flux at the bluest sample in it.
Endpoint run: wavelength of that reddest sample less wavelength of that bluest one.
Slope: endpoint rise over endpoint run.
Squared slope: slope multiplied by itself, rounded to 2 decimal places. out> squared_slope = 0.13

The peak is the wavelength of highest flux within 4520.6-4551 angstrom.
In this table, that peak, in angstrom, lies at 4544.09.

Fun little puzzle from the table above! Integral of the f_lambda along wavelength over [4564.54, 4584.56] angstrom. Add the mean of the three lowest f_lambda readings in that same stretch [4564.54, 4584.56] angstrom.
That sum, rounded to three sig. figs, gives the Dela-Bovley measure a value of 158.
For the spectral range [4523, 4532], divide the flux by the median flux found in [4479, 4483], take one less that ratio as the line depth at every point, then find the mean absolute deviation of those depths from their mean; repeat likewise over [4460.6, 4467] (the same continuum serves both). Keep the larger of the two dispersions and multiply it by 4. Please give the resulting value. 0.55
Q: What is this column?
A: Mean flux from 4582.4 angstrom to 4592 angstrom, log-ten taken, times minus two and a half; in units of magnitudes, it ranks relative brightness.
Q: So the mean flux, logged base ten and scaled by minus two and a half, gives -2.22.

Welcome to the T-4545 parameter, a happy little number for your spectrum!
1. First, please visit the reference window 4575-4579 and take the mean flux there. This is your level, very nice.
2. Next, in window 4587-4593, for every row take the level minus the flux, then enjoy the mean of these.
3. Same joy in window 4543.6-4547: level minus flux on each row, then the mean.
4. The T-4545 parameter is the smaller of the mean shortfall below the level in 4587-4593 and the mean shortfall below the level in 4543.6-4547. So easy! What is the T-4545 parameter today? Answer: -0.1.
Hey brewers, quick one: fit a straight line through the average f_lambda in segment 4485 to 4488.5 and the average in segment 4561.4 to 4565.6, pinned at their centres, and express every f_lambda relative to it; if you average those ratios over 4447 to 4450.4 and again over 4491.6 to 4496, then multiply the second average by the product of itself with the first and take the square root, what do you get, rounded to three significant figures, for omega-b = 0.906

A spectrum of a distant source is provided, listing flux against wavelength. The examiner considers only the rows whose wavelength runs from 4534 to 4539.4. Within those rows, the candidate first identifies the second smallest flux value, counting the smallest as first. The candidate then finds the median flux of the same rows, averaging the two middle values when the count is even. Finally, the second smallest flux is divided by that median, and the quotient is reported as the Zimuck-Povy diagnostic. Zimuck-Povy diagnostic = 0.79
